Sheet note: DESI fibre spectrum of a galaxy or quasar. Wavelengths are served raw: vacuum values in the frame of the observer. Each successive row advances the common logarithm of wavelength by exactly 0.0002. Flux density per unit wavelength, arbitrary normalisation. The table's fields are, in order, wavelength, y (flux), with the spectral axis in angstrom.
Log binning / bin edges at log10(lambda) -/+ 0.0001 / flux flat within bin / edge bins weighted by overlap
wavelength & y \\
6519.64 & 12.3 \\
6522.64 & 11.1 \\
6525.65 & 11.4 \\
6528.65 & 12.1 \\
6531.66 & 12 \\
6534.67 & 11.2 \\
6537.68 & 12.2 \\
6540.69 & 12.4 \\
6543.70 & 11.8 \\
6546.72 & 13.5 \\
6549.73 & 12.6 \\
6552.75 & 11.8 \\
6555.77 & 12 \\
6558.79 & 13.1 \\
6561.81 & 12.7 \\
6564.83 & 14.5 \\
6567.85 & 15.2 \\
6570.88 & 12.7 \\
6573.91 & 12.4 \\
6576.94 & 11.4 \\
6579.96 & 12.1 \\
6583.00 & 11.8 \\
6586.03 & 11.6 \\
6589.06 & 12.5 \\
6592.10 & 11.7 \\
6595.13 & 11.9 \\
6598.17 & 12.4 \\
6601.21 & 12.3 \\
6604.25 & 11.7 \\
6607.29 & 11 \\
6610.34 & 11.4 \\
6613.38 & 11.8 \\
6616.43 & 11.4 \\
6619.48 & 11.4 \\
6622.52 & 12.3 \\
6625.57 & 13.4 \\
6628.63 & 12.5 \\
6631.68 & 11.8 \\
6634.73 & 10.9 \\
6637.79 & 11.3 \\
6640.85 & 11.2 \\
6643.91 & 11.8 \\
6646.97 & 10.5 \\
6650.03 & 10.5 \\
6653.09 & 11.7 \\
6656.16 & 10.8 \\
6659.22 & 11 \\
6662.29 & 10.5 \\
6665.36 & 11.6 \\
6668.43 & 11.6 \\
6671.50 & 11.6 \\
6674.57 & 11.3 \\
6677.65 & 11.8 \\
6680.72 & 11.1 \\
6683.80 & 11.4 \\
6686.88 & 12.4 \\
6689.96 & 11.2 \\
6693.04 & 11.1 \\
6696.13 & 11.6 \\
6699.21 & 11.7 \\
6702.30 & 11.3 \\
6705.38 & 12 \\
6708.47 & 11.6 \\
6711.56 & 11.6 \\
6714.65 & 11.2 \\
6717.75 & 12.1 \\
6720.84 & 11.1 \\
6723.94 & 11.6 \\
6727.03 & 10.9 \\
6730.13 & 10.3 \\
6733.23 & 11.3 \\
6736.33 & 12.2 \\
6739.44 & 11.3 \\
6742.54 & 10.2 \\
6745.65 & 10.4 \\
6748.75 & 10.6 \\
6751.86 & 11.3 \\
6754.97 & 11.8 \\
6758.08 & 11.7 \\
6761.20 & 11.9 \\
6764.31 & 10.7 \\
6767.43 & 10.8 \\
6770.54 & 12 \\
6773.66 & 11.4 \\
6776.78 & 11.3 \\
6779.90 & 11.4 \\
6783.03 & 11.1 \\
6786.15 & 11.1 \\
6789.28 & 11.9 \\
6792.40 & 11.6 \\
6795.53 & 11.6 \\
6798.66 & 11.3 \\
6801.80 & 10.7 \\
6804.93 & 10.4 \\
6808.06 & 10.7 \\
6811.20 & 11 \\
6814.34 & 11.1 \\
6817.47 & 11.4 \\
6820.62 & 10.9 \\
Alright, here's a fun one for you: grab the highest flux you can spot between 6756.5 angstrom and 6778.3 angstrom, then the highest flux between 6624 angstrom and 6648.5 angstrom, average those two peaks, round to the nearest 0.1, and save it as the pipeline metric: 12.7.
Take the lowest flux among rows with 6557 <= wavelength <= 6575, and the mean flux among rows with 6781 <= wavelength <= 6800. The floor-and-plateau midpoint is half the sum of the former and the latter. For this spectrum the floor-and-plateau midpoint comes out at 11.9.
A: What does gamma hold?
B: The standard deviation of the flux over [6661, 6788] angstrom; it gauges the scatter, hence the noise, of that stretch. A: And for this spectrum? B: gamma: 0.51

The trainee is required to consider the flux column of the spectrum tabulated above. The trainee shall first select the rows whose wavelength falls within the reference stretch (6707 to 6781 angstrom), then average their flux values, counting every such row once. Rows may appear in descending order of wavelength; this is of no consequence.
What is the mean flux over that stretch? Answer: 11.28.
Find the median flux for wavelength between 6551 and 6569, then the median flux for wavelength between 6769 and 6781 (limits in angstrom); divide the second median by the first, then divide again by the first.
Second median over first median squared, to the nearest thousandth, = 0.069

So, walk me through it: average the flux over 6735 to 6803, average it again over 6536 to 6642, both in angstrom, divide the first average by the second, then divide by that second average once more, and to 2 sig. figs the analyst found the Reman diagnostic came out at 0.076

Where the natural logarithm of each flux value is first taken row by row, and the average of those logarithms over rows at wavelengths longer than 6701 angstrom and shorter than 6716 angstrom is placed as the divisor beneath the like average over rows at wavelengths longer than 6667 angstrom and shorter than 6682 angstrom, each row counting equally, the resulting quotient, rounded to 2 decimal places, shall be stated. 1.00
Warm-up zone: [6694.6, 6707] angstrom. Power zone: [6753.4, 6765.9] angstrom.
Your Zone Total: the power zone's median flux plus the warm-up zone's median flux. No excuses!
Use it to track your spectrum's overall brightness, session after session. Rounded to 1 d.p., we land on 23.4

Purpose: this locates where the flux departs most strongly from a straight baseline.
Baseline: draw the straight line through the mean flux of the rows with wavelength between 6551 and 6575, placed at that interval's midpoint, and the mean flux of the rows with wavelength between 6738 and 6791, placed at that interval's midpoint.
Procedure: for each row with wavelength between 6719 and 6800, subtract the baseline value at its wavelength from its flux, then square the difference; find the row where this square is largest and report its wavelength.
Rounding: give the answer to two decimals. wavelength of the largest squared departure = 6730.13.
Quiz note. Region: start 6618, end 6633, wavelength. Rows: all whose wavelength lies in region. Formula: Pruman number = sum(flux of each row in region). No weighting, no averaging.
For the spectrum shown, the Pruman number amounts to 61.4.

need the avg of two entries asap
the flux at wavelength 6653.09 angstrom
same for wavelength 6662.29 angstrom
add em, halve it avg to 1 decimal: 11.1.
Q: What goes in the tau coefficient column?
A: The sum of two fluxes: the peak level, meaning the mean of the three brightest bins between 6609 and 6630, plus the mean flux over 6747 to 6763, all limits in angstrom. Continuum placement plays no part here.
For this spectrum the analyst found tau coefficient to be 24.2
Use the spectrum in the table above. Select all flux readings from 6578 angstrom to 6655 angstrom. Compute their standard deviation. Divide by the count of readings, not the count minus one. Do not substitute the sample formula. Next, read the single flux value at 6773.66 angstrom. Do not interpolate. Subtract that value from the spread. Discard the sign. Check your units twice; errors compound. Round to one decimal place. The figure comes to 10.8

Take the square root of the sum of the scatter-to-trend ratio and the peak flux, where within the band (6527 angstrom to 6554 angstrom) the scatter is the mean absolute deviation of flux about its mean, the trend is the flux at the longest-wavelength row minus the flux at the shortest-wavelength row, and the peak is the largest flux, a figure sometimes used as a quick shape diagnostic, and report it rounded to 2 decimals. 3.47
